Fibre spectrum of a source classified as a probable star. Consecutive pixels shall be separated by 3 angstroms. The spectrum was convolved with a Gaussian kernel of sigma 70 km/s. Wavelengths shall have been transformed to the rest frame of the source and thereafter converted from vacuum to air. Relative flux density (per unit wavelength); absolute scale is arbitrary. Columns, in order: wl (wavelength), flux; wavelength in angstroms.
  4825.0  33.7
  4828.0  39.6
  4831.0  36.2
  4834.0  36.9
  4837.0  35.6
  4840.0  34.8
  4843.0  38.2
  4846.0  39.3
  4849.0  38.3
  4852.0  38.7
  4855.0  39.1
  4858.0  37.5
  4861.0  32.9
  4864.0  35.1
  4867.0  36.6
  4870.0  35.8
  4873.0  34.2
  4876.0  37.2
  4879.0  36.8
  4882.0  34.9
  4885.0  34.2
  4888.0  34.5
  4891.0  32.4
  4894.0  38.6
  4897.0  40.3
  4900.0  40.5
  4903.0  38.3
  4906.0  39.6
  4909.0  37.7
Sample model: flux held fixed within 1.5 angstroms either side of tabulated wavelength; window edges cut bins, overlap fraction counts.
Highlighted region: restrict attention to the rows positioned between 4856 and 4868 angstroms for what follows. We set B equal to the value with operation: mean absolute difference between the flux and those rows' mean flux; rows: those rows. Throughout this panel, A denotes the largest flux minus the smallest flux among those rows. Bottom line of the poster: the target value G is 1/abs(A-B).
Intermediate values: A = 4.6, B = 1.5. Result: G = 0.33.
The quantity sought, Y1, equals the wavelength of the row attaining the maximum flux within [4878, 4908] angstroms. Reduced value 4900.0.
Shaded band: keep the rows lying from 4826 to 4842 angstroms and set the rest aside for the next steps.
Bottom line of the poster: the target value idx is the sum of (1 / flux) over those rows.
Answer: 0.137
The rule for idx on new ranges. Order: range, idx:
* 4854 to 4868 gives 0.138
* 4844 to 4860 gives 0.130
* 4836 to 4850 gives 0.135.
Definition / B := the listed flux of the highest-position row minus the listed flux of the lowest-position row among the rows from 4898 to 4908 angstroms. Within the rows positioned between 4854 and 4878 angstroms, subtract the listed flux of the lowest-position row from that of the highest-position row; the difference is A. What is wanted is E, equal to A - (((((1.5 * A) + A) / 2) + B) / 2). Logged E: -0.3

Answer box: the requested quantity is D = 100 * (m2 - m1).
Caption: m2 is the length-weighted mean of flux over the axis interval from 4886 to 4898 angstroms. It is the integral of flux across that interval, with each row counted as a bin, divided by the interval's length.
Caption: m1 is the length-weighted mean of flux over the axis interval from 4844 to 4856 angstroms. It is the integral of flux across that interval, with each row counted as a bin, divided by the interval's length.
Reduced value -262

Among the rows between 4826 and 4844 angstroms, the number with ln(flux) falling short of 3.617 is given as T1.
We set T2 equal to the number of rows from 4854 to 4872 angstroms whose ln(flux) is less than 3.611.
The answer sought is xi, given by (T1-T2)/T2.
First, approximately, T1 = 4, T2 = 4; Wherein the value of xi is 0.0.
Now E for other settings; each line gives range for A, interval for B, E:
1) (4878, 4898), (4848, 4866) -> 2.9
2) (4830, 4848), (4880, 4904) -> -0.5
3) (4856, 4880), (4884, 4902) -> -3.4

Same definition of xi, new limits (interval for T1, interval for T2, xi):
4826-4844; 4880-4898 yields 0.0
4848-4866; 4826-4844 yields -0.5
